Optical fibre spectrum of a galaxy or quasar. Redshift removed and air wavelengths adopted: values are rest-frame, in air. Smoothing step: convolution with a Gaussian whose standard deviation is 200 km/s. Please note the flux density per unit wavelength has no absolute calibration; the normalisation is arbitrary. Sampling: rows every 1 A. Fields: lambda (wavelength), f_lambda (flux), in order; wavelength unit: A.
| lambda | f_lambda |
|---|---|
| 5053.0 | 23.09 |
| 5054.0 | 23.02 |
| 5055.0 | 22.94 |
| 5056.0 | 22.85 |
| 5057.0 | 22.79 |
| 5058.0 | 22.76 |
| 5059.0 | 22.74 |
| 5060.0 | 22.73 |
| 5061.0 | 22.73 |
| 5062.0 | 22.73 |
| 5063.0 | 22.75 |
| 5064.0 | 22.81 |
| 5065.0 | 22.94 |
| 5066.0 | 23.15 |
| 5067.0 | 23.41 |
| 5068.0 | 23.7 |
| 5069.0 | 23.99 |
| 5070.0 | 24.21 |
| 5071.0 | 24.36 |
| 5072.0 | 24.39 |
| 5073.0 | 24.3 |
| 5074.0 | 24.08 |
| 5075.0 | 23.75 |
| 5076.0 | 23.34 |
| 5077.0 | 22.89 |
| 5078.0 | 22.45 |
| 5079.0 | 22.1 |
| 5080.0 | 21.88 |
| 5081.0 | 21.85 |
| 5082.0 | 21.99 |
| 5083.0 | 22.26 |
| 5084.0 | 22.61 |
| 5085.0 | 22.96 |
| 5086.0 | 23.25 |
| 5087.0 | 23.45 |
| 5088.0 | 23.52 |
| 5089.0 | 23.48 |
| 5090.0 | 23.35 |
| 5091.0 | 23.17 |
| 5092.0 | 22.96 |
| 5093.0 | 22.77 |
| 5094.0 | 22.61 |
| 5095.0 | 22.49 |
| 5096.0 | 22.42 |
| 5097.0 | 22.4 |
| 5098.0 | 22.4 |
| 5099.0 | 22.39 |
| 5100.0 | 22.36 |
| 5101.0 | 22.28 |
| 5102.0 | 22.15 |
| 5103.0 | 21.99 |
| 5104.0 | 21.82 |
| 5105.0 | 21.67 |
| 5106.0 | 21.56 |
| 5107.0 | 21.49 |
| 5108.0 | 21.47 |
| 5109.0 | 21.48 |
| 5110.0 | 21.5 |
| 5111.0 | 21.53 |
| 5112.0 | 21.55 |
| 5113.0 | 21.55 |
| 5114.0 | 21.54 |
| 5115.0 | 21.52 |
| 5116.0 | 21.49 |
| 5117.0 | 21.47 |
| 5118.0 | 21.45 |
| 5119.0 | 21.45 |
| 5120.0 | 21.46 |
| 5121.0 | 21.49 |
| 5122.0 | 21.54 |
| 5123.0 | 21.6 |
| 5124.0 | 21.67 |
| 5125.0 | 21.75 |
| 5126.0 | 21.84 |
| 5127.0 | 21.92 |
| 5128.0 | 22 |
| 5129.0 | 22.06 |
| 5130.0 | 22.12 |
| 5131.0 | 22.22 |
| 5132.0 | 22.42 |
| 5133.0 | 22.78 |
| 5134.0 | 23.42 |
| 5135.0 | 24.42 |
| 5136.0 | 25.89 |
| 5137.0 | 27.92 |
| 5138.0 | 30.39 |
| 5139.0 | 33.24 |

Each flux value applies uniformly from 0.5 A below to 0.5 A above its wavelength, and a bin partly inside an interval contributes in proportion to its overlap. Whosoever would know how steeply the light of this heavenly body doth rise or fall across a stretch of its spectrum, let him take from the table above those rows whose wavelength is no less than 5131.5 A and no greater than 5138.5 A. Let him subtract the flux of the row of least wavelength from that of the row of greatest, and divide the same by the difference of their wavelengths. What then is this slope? 1.33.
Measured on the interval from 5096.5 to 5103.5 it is -0.07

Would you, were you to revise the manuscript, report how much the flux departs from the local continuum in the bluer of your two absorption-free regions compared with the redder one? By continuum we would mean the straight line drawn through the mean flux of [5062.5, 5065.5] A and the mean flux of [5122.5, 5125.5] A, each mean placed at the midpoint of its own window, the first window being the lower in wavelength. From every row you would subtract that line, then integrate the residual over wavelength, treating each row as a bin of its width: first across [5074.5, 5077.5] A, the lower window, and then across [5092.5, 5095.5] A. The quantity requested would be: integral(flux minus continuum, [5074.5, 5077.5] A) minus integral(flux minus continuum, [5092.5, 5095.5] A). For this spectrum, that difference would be 1.1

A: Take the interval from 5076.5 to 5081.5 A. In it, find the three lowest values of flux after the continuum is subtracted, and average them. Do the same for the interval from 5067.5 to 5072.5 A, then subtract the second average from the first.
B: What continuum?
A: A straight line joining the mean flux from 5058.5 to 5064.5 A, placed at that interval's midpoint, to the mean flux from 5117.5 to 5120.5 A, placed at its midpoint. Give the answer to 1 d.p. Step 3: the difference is -1.8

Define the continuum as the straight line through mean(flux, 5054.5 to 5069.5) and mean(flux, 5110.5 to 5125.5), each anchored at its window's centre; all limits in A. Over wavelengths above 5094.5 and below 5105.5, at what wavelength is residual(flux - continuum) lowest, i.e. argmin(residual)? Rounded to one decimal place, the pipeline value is 5105.0 A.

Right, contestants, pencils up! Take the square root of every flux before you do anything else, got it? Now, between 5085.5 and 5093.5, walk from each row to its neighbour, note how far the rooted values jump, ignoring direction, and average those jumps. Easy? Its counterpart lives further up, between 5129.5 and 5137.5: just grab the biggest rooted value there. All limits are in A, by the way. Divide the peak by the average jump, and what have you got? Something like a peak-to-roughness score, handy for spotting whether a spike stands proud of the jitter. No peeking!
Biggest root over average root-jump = 349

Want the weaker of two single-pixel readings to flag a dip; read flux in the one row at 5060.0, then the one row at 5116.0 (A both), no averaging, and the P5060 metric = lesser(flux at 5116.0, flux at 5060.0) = 21.5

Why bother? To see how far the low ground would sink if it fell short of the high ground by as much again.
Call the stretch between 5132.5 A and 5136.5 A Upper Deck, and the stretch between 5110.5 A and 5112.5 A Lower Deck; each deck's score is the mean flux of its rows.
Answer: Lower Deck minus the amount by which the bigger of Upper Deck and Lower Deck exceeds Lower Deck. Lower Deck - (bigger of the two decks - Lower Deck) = 19.0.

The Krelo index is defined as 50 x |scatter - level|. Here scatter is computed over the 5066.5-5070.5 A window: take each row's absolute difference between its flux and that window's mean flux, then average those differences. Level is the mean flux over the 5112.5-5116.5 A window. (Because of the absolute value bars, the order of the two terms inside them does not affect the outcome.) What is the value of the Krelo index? 1063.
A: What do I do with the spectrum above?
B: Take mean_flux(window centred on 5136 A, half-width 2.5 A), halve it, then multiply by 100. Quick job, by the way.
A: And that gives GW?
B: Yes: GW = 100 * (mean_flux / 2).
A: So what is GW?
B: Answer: 1320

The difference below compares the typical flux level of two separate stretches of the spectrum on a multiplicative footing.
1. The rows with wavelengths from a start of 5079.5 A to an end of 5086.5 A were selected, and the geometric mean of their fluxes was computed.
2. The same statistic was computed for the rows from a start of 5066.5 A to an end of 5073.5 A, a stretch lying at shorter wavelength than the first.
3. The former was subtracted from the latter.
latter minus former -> 1.7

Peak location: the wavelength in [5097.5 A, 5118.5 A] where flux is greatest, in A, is 5098.0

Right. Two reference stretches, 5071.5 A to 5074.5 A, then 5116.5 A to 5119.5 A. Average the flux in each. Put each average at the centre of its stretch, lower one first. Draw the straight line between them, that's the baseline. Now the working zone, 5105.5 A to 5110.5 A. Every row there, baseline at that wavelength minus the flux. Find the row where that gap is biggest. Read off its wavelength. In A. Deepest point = 5107.0 A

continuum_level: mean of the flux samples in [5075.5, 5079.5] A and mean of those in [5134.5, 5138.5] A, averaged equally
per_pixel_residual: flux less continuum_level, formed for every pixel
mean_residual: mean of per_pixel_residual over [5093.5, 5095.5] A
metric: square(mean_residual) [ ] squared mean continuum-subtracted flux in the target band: 5.6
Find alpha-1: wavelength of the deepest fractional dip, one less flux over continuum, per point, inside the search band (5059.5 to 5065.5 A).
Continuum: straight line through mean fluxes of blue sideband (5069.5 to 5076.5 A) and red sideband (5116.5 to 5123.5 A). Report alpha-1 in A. 5060.0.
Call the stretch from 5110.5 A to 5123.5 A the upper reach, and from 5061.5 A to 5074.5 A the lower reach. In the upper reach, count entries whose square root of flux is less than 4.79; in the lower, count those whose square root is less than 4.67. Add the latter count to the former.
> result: 13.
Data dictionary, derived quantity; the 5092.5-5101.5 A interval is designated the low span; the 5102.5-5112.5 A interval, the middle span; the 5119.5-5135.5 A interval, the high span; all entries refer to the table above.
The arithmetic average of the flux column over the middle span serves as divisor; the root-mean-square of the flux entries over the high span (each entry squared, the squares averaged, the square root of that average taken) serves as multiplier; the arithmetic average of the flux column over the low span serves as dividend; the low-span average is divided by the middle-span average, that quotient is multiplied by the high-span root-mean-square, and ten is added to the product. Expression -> 33.1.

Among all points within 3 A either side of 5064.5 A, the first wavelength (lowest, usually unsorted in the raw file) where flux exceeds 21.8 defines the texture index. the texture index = 5062.0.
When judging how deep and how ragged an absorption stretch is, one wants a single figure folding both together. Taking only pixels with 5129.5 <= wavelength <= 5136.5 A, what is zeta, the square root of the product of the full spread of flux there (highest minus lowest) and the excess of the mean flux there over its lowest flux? 2.1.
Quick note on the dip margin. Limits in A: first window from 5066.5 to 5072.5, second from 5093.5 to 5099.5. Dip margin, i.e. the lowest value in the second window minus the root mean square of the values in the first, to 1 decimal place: -1.6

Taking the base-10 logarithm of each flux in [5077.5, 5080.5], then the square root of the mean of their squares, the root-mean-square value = 1.35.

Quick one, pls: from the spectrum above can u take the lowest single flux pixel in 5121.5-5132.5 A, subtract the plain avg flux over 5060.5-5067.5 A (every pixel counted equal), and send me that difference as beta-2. -1.4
